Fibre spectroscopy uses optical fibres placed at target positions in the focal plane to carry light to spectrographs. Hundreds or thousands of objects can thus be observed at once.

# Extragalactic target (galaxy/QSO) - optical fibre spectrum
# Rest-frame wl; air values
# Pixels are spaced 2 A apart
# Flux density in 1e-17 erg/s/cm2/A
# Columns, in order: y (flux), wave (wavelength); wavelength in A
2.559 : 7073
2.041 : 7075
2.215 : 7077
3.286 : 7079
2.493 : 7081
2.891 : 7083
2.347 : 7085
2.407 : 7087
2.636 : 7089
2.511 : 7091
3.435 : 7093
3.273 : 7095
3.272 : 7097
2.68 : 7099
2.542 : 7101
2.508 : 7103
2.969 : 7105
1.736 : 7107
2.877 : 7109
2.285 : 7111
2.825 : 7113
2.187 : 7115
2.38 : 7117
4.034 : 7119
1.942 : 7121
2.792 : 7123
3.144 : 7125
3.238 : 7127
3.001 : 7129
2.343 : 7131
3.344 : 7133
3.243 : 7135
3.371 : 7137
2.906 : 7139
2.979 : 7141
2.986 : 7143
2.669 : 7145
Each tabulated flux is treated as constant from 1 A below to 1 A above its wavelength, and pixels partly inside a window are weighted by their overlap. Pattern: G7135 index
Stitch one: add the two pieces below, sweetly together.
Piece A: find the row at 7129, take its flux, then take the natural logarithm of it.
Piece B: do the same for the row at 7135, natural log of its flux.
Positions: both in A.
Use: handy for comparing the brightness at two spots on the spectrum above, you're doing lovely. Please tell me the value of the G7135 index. 2.28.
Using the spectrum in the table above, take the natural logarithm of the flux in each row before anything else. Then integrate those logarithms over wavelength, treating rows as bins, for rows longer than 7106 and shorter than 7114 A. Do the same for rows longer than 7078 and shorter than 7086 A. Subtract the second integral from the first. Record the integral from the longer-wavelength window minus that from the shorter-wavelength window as -1.1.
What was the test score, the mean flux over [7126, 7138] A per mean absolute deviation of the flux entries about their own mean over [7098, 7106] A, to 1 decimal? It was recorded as 20.6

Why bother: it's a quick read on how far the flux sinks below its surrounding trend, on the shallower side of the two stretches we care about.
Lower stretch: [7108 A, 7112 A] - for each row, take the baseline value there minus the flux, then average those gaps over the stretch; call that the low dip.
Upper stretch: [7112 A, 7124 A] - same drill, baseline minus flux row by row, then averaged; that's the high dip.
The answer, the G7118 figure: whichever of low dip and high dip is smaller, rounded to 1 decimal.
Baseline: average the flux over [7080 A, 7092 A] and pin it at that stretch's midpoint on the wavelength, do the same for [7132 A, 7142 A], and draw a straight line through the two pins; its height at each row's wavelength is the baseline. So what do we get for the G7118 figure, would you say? 0.2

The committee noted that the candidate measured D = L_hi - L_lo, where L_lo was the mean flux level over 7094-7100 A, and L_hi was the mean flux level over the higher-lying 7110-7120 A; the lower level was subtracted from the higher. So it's -0.33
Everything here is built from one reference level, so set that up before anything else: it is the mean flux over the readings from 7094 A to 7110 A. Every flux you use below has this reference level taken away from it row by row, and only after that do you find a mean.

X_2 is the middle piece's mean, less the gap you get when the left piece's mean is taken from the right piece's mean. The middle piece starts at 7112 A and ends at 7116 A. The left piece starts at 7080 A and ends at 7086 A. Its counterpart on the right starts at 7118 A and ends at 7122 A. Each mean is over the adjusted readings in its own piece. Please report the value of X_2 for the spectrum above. -0.64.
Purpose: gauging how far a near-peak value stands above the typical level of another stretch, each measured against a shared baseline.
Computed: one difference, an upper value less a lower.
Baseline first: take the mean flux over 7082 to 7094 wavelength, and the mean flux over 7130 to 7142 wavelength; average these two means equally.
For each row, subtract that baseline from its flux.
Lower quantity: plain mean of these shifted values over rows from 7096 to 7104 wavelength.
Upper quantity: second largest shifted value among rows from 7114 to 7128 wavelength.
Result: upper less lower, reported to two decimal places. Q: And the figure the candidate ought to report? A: 0.49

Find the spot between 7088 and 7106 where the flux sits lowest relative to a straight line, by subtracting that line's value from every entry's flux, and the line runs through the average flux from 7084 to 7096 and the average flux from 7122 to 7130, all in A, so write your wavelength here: 7103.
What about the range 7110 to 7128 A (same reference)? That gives 7121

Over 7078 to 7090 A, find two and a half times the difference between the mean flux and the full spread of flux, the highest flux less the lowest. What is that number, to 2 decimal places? 4.34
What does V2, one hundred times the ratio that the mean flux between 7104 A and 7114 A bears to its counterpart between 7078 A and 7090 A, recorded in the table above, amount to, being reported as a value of 95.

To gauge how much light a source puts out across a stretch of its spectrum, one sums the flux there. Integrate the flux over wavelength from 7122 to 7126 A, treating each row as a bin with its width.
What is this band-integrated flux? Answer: 11.9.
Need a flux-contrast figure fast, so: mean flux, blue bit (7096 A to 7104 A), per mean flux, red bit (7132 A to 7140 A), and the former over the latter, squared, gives 0.73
